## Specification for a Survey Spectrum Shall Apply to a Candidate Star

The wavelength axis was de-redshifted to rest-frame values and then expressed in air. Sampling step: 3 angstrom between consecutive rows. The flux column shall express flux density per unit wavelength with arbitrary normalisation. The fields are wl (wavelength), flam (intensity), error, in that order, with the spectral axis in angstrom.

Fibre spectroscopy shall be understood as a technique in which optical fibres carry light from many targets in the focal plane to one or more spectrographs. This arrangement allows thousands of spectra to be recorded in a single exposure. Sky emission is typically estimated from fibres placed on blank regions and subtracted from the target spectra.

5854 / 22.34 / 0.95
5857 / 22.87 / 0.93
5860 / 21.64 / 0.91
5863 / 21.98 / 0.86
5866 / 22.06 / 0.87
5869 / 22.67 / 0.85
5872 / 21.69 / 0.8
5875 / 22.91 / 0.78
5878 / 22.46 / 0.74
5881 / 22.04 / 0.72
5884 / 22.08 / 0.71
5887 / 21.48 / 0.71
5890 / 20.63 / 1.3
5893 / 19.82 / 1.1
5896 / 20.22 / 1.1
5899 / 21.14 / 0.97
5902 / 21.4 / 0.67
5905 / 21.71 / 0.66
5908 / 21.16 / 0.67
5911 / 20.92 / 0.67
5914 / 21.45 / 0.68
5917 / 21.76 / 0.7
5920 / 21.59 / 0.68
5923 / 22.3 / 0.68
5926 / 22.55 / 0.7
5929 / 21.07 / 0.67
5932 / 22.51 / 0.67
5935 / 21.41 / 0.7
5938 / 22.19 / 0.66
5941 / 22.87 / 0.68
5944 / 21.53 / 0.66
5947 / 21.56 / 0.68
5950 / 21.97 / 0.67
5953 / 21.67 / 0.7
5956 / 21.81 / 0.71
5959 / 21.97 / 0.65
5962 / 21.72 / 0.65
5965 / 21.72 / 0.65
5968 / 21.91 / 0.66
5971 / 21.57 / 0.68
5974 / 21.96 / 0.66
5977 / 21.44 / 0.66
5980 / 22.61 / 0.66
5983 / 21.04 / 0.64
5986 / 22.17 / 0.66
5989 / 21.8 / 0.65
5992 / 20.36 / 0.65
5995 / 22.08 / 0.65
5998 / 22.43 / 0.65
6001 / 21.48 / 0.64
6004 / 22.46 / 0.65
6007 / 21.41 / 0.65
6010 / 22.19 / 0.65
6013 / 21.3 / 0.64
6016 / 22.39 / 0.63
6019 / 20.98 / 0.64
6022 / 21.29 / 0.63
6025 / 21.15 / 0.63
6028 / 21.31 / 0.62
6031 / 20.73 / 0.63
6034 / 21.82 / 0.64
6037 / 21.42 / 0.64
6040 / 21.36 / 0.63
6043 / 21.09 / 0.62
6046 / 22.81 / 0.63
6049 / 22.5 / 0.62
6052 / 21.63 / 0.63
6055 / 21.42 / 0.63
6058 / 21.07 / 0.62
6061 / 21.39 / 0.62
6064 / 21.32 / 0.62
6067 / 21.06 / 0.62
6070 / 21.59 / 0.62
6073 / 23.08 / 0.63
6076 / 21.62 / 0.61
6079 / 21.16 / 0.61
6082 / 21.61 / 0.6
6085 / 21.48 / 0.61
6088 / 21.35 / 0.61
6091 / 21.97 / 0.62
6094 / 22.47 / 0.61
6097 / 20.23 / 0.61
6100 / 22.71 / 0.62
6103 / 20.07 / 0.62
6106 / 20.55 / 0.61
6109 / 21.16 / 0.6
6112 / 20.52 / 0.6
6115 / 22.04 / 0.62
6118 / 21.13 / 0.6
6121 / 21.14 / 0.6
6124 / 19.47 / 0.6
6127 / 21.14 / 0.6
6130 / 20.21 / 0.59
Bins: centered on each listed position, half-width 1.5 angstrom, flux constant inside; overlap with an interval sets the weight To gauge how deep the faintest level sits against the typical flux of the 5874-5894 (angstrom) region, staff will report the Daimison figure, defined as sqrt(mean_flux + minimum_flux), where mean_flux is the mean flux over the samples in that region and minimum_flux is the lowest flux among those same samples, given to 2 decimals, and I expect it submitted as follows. 6.44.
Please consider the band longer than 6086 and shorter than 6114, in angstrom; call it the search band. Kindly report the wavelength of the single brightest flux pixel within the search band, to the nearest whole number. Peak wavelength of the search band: 6100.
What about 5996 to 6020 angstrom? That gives 6004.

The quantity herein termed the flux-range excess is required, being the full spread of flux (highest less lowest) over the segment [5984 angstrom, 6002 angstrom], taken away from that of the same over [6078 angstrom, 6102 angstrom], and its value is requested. 0.4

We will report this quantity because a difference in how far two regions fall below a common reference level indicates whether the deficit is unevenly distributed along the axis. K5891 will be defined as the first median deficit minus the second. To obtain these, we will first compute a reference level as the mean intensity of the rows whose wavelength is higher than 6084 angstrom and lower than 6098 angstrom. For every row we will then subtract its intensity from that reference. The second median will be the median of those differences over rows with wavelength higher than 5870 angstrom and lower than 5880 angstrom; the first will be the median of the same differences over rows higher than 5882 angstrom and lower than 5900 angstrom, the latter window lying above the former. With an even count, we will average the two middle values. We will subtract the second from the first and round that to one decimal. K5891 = 1.6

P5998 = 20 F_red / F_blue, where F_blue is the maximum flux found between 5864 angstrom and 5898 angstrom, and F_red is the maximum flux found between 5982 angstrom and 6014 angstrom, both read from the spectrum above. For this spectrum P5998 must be 19.6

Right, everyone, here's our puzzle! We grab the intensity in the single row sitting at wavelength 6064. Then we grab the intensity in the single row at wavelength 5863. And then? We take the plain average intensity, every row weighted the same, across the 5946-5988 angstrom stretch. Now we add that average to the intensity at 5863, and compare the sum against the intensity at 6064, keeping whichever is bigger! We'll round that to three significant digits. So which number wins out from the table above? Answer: 43.8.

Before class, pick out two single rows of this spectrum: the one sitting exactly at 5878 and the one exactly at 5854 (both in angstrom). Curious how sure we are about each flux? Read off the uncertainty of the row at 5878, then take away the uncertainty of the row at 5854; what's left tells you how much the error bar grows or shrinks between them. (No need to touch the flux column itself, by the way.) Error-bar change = -0.21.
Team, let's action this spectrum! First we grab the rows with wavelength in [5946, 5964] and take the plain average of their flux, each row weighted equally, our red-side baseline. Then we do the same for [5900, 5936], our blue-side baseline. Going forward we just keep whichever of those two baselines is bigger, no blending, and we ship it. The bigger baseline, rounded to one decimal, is 21.8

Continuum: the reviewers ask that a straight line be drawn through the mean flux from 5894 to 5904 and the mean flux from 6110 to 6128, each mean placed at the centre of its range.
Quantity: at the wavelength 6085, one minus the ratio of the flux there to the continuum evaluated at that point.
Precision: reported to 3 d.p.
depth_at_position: -0.027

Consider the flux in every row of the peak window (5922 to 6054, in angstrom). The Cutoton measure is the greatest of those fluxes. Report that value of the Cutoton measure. 22.87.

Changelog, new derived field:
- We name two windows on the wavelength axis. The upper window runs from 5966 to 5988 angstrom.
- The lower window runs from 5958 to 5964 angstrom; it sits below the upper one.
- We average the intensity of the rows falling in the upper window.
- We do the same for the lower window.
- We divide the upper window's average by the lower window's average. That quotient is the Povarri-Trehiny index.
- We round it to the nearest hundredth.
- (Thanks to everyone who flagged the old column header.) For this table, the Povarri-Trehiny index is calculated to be 1.00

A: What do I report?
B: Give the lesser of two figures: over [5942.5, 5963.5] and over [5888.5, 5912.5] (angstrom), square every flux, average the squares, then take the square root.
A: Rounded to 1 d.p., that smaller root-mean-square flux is 20.9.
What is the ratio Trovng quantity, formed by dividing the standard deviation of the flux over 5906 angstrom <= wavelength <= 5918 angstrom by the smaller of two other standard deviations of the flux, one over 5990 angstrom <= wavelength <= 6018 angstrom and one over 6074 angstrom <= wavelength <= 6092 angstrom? 1.3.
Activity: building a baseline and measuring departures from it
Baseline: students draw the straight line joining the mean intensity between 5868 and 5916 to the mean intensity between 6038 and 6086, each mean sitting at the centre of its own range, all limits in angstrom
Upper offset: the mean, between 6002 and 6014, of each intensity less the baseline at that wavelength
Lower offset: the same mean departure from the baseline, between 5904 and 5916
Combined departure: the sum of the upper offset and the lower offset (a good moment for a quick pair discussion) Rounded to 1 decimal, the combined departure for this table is 0.1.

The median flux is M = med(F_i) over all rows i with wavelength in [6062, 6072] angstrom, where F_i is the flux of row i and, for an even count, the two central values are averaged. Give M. 21.3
